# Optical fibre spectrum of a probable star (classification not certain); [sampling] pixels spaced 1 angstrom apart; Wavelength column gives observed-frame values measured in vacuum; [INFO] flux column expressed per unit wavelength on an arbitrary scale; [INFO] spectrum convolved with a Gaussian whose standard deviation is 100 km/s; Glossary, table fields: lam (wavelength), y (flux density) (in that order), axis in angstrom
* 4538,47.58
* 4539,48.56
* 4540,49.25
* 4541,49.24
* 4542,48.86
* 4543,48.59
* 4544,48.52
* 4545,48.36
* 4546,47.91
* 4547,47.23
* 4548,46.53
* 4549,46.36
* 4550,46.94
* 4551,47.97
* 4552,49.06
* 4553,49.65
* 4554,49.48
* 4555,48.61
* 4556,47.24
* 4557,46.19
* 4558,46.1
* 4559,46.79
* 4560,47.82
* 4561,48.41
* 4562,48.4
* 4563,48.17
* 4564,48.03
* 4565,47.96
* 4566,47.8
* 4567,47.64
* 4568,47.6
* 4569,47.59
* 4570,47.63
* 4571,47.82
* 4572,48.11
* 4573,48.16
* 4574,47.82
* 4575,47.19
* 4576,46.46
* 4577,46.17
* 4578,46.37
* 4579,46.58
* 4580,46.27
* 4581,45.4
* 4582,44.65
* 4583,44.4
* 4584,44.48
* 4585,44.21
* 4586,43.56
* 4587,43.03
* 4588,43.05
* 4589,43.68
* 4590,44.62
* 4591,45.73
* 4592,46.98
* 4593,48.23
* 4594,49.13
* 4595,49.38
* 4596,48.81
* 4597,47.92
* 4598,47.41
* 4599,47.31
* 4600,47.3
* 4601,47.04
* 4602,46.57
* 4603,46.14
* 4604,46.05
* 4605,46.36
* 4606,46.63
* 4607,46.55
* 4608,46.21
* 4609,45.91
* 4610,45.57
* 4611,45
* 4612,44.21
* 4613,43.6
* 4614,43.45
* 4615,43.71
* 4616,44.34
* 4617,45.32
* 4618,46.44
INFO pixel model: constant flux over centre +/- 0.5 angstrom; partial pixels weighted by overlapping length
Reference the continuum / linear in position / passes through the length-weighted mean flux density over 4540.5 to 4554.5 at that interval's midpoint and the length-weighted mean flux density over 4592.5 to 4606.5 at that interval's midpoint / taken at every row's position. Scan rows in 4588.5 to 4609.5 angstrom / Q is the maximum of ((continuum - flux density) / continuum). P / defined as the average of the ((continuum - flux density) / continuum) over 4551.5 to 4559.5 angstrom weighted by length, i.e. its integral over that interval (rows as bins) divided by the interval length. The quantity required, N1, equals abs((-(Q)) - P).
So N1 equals 0.09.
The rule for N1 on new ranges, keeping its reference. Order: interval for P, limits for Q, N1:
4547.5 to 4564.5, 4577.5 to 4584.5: 0.08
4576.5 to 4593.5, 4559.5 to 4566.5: 0.06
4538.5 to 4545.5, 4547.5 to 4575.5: 0.03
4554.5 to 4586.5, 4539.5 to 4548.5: 0.06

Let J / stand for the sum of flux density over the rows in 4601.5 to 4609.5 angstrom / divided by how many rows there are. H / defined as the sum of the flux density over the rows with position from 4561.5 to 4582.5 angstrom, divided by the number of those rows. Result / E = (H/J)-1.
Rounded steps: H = 47.2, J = 46.3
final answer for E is 0.020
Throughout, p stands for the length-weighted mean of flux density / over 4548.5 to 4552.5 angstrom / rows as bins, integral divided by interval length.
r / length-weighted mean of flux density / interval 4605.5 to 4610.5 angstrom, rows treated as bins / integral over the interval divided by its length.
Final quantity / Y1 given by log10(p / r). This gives 0.013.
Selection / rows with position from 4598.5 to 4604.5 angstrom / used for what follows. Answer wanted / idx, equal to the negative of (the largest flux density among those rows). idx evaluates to -47.3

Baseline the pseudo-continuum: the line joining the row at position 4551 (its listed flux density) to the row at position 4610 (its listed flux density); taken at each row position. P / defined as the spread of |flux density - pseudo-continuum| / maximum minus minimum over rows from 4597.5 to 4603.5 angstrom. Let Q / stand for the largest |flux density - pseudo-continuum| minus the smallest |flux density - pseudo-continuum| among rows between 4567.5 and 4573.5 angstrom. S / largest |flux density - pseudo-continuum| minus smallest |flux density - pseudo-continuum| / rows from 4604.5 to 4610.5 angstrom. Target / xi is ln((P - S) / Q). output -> -1.5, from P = 1.1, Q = 0.76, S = 0.9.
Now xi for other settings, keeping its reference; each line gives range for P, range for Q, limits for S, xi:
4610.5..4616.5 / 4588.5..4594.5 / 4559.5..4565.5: -1.1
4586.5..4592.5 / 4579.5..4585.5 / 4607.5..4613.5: -0.6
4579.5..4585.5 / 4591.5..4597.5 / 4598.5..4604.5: -1.2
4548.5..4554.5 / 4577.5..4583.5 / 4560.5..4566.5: -0.4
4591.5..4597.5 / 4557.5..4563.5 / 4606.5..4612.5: -0.1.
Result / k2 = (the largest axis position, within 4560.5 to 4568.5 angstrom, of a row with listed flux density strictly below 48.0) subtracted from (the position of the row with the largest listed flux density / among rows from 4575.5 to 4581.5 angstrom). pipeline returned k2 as 11 angstrom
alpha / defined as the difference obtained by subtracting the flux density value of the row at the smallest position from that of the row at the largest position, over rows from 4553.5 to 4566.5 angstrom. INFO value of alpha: -1.7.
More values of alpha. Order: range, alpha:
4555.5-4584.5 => -2.8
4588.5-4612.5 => 0.5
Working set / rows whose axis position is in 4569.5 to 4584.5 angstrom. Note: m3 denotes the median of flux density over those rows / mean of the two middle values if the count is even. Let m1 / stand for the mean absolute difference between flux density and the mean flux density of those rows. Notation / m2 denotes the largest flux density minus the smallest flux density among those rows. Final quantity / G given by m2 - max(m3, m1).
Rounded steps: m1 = 1.0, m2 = 3.76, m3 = 46.5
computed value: -43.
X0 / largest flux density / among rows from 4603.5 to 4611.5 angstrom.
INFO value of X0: 46.63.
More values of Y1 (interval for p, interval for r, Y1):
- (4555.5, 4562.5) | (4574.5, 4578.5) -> 0.007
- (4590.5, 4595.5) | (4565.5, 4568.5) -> 0.002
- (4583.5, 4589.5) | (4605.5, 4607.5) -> -0.028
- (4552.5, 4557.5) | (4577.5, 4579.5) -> 0.016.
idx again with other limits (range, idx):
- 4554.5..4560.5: -48.6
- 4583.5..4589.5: -44.5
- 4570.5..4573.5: -48.2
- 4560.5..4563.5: -48.4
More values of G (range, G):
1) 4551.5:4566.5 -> -44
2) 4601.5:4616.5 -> -43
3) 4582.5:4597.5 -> -38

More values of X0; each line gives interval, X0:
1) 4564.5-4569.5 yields 47.96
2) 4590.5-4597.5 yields 49.38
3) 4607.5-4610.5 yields 46.21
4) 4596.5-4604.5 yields 47.92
